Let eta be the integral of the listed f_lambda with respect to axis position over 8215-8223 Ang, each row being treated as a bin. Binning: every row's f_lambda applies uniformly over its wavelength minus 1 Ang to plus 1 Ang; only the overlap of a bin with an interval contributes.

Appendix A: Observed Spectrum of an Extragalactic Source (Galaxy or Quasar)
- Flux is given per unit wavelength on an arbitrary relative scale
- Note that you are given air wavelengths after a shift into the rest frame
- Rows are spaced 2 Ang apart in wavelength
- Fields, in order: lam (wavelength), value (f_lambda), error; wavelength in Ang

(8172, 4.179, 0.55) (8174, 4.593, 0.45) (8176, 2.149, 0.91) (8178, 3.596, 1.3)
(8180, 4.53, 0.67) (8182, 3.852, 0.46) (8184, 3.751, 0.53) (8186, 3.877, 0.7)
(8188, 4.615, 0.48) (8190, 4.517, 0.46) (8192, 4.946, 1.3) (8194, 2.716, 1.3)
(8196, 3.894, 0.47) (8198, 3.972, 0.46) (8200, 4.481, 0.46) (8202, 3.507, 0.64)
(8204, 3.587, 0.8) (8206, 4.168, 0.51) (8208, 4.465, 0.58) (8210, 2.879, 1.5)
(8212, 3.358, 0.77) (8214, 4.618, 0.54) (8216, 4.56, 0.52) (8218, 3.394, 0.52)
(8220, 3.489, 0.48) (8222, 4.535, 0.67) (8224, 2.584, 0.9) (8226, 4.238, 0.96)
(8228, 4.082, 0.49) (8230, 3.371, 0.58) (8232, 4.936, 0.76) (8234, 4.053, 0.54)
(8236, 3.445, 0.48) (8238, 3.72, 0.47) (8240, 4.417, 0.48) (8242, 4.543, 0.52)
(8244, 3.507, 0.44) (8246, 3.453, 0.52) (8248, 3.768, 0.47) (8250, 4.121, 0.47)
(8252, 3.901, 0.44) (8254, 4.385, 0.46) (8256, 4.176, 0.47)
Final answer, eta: 32.0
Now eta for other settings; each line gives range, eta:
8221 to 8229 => 30.9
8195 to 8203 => 31.7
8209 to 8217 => 30.8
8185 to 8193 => 35.9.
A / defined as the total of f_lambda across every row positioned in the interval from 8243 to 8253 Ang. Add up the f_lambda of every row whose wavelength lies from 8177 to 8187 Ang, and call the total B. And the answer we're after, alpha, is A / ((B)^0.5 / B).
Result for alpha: 83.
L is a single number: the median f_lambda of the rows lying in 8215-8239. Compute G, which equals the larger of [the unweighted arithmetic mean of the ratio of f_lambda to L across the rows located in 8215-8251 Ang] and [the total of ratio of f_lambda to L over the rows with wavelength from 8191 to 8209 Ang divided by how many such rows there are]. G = 1.022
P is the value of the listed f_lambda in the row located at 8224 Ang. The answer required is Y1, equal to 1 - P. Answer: -1.58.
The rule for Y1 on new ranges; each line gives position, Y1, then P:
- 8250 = -3.12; 4.121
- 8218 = -2.39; 3.394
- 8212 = -2.36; 3.358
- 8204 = -2.59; 3.587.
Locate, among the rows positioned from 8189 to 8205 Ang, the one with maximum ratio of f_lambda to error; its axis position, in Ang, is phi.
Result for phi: 8190 Ang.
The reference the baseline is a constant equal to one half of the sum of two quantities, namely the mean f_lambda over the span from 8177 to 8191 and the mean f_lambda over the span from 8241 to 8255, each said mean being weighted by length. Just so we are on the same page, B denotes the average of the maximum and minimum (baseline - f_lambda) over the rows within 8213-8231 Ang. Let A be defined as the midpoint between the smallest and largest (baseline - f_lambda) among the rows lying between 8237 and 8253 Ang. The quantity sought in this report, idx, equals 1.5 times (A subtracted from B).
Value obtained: 0.6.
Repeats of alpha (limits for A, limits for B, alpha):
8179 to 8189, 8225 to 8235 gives 94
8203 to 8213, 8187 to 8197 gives 84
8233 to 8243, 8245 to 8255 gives 89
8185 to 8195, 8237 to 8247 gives 92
